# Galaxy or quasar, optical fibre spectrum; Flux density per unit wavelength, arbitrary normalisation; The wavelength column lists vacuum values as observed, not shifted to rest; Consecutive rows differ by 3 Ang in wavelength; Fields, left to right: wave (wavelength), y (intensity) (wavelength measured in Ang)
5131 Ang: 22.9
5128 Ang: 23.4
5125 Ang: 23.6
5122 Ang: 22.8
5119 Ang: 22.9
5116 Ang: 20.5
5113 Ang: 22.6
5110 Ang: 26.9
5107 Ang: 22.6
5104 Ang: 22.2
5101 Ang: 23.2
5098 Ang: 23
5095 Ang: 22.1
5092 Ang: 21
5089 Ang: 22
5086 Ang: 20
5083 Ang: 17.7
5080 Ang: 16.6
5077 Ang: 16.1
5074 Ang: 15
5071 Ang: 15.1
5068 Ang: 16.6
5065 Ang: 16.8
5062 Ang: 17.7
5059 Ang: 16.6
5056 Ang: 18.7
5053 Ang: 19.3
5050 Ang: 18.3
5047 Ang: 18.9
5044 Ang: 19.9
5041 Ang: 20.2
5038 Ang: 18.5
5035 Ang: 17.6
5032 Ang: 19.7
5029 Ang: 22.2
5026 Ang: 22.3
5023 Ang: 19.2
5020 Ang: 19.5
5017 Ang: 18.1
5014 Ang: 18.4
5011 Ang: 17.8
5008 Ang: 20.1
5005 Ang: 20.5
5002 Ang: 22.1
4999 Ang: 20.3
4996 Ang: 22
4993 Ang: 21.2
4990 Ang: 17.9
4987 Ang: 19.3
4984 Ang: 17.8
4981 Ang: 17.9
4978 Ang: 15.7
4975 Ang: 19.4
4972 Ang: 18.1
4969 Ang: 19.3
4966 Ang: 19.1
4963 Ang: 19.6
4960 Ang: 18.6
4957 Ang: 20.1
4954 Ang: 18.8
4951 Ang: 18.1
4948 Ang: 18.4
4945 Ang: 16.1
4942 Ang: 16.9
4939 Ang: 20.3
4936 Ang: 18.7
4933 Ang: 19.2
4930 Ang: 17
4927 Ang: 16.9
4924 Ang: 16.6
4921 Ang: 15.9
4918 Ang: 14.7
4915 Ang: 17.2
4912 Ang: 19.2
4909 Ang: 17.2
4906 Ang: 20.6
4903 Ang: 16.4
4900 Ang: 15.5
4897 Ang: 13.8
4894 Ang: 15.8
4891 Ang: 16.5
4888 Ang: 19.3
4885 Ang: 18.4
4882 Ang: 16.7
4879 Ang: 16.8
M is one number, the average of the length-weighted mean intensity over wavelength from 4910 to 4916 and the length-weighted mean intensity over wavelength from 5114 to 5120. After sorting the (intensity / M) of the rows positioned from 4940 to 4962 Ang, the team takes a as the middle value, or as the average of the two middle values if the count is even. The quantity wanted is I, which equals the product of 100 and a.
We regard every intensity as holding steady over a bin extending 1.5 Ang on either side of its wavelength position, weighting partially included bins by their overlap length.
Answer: 92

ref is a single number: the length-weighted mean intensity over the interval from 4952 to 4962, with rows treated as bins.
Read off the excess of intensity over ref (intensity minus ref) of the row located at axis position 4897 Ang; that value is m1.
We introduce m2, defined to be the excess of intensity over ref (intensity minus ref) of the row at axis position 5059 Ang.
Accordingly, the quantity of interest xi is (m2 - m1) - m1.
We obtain 8.1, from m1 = -5.3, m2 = -2.5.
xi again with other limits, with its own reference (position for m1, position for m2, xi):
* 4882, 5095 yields 7.8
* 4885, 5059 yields -1.1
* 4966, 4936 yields -0.4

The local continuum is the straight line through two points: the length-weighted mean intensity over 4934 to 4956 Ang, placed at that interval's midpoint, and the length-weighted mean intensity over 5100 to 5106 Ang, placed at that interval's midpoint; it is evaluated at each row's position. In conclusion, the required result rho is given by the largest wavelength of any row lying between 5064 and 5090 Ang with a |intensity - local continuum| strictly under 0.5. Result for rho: 5089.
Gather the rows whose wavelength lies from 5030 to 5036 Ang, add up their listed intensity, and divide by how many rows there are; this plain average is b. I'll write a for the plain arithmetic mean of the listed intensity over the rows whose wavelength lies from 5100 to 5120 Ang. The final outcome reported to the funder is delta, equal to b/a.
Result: 0.8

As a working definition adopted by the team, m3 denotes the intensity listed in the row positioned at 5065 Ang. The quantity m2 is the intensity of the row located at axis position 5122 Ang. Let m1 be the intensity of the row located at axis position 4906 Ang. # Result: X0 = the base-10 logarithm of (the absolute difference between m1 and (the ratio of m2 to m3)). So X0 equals 1.28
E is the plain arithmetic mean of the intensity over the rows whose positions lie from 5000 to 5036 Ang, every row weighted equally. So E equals 19.8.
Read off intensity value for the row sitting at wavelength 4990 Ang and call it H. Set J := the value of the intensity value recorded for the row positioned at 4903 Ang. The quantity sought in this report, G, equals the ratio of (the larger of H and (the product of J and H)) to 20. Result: 14.7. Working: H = 17.9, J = 16.4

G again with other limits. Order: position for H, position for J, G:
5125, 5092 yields 24.8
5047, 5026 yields 21.1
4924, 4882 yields 13.9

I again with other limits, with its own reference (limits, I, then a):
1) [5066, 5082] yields 81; 0.81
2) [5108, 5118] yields 113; 1.13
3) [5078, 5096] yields 103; 1.03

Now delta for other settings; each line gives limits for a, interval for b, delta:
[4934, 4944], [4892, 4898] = 0.8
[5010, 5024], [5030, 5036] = 1.0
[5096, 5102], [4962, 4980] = 0.8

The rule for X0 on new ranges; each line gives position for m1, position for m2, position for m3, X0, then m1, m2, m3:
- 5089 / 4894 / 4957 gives 1.33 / 22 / 15.8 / 20.1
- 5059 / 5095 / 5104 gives 1.19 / 16.6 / 22.1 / 22.2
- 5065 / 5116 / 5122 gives 1.20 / 16.8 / 20.5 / 22.8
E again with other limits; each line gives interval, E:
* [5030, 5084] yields 17.7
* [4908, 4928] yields 16.8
